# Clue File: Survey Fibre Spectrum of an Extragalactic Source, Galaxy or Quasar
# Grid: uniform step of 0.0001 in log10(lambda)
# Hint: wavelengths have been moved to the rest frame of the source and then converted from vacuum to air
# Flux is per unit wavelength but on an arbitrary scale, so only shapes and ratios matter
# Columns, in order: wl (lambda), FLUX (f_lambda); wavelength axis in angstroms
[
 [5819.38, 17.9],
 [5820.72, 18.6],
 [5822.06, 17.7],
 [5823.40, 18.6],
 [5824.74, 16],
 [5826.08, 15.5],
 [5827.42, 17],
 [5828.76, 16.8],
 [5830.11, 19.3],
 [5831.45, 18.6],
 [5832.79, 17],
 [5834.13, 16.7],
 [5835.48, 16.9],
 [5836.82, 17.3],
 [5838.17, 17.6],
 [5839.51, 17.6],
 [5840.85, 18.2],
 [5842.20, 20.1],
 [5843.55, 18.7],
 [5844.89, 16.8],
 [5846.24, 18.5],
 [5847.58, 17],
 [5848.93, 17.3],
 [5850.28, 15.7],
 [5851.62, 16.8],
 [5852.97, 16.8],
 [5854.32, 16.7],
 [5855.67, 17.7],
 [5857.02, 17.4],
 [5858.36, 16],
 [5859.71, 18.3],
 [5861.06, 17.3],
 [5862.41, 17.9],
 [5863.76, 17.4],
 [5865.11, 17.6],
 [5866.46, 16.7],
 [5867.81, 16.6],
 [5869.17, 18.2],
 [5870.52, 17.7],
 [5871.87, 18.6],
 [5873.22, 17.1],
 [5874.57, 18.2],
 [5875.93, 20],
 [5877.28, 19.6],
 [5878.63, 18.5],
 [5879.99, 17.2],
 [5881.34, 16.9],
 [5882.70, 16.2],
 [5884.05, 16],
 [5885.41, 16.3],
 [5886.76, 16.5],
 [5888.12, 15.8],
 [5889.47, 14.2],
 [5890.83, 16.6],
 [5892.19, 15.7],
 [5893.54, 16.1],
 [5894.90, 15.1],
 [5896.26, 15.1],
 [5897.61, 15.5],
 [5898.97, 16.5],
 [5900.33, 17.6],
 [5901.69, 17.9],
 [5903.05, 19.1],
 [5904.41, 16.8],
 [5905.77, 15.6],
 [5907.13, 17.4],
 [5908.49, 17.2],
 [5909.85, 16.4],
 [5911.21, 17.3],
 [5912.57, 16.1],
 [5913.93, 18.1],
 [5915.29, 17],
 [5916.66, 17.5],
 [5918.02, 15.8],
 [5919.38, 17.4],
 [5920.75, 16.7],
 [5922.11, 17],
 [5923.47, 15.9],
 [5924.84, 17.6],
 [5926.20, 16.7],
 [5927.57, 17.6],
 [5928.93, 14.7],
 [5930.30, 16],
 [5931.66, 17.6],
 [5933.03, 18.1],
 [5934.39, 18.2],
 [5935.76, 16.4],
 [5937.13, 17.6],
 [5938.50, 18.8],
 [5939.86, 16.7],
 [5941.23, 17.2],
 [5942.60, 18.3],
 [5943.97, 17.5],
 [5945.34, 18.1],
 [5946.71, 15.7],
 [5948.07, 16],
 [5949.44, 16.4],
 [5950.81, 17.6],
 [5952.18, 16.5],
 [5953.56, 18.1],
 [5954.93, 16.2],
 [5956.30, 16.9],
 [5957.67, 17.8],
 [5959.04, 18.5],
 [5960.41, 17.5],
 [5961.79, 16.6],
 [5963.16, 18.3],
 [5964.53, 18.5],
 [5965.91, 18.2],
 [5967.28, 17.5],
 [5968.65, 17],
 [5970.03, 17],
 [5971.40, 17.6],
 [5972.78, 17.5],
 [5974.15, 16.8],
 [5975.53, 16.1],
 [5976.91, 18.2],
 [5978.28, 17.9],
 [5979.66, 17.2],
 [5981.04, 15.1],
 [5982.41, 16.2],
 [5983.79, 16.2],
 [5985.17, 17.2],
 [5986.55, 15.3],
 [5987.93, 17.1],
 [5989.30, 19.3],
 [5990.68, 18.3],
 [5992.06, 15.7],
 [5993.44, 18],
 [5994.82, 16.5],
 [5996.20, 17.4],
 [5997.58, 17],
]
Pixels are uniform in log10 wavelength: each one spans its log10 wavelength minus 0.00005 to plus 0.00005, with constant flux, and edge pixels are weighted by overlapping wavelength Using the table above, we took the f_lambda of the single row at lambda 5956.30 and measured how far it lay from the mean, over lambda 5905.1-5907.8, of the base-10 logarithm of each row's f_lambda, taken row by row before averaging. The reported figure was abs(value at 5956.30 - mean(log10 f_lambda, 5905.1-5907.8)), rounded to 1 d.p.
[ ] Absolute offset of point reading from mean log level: 15.7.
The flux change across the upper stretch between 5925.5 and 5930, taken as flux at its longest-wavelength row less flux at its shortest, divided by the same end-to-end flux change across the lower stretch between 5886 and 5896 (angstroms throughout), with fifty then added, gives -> 51.4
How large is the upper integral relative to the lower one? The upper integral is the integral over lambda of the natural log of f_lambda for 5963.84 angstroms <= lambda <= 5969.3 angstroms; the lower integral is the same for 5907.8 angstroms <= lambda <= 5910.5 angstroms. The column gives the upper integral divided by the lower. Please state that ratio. 2.1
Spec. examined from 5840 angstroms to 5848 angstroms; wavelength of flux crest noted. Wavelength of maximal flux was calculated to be 5842.20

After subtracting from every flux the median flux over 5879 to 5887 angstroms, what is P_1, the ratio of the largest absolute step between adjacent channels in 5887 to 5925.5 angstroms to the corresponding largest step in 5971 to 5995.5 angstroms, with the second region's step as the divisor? 0.92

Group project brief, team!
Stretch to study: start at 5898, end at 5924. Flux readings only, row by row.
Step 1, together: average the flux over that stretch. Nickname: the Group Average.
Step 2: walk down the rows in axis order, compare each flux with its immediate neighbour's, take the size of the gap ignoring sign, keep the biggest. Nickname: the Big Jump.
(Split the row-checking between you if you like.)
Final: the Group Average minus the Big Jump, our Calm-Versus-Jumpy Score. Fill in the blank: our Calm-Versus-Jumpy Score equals 14.7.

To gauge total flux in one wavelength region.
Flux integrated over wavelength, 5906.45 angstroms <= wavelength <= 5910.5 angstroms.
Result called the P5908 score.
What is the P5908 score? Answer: 69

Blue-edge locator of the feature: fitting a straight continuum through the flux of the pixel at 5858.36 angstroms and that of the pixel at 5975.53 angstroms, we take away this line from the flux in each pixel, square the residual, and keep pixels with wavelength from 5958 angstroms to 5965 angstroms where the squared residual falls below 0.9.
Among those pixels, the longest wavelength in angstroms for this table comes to 5961.79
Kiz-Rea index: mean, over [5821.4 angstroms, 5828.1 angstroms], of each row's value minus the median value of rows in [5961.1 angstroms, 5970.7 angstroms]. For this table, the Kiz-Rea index -0.5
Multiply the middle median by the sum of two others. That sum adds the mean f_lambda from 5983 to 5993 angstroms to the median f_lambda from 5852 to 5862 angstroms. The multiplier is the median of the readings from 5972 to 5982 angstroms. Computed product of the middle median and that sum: 590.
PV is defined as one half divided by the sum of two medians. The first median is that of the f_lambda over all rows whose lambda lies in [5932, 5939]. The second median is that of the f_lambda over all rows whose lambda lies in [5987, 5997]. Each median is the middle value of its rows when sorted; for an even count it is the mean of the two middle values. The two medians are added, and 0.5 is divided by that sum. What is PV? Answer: 0.0141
